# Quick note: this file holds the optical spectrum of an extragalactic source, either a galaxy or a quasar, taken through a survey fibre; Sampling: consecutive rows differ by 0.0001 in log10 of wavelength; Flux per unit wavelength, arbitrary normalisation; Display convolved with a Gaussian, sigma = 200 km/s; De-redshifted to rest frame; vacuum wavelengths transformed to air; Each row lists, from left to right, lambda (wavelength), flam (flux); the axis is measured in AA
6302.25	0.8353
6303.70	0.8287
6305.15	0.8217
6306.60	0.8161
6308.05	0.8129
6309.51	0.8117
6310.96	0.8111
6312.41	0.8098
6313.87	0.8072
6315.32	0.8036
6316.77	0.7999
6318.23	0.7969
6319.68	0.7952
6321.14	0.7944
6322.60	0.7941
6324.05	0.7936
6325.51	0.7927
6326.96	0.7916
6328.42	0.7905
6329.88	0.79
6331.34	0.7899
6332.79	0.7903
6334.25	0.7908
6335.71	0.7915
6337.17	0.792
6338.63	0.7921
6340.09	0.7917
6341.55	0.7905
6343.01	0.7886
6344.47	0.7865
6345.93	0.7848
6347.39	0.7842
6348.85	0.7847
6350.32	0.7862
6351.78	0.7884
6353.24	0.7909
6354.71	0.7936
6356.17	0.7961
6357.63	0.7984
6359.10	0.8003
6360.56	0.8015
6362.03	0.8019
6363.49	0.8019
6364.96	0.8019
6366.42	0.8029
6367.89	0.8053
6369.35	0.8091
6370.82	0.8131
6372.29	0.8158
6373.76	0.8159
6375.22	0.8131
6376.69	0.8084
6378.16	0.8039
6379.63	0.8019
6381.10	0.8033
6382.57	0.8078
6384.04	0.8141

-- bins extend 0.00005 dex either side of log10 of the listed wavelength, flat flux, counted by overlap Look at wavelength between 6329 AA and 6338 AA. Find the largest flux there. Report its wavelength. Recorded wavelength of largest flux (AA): 6337.17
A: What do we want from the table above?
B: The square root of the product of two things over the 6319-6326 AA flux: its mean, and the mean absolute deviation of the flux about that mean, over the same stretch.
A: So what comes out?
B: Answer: 0.023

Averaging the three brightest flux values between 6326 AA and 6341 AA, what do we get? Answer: 0.792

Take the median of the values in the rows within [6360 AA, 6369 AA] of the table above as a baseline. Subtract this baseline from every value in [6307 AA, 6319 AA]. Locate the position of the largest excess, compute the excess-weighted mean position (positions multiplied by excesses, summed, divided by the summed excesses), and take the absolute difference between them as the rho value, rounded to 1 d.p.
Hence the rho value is 1.3 AA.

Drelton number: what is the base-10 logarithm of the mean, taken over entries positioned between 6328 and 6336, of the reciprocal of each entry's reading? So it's 0.1021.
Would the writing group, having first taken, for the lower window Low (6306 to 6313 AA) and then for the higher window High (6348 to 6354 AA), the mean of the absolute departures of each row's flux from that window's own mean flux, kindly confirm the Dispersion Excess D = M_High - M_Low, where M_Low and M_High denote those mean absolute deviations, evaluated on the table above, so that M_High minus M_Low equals 0.000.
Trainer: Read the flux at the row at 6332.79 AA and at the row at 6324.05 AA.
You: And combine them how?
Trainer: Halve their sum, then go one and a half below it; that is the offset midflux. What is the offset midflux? -0.708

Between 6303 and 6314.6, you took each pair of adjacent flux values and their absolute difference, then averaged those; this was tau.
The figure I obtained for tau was 0.0031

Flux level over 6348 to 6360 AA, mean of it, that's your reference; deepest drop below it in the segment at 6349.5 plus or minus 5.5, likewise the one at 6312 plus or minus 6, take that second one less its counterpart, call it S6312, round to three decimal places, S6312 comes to -0.016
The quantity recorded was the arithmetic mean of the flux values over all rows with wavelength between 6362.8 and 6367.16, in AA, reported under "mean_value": 0.802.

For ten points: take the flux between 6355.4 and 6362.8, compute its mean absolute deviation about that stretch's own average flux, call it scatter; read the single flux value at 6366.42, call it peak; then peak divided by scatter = 420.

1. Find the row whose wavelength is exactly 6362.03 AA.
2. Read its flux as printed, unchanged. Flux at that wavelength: 0.8019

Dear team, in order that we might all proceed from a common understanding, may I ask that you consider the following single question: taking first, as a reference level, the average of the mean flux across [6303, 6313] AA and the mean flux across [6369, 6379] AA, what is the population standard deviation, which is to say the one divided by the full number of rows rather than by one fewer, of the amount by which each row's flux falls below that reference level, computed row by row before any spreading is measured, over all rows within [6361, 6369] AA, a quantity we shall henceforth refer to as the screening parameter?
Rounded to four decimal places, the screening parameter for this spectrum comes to 0.0013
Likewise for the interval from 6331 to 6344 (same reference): 0.0011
